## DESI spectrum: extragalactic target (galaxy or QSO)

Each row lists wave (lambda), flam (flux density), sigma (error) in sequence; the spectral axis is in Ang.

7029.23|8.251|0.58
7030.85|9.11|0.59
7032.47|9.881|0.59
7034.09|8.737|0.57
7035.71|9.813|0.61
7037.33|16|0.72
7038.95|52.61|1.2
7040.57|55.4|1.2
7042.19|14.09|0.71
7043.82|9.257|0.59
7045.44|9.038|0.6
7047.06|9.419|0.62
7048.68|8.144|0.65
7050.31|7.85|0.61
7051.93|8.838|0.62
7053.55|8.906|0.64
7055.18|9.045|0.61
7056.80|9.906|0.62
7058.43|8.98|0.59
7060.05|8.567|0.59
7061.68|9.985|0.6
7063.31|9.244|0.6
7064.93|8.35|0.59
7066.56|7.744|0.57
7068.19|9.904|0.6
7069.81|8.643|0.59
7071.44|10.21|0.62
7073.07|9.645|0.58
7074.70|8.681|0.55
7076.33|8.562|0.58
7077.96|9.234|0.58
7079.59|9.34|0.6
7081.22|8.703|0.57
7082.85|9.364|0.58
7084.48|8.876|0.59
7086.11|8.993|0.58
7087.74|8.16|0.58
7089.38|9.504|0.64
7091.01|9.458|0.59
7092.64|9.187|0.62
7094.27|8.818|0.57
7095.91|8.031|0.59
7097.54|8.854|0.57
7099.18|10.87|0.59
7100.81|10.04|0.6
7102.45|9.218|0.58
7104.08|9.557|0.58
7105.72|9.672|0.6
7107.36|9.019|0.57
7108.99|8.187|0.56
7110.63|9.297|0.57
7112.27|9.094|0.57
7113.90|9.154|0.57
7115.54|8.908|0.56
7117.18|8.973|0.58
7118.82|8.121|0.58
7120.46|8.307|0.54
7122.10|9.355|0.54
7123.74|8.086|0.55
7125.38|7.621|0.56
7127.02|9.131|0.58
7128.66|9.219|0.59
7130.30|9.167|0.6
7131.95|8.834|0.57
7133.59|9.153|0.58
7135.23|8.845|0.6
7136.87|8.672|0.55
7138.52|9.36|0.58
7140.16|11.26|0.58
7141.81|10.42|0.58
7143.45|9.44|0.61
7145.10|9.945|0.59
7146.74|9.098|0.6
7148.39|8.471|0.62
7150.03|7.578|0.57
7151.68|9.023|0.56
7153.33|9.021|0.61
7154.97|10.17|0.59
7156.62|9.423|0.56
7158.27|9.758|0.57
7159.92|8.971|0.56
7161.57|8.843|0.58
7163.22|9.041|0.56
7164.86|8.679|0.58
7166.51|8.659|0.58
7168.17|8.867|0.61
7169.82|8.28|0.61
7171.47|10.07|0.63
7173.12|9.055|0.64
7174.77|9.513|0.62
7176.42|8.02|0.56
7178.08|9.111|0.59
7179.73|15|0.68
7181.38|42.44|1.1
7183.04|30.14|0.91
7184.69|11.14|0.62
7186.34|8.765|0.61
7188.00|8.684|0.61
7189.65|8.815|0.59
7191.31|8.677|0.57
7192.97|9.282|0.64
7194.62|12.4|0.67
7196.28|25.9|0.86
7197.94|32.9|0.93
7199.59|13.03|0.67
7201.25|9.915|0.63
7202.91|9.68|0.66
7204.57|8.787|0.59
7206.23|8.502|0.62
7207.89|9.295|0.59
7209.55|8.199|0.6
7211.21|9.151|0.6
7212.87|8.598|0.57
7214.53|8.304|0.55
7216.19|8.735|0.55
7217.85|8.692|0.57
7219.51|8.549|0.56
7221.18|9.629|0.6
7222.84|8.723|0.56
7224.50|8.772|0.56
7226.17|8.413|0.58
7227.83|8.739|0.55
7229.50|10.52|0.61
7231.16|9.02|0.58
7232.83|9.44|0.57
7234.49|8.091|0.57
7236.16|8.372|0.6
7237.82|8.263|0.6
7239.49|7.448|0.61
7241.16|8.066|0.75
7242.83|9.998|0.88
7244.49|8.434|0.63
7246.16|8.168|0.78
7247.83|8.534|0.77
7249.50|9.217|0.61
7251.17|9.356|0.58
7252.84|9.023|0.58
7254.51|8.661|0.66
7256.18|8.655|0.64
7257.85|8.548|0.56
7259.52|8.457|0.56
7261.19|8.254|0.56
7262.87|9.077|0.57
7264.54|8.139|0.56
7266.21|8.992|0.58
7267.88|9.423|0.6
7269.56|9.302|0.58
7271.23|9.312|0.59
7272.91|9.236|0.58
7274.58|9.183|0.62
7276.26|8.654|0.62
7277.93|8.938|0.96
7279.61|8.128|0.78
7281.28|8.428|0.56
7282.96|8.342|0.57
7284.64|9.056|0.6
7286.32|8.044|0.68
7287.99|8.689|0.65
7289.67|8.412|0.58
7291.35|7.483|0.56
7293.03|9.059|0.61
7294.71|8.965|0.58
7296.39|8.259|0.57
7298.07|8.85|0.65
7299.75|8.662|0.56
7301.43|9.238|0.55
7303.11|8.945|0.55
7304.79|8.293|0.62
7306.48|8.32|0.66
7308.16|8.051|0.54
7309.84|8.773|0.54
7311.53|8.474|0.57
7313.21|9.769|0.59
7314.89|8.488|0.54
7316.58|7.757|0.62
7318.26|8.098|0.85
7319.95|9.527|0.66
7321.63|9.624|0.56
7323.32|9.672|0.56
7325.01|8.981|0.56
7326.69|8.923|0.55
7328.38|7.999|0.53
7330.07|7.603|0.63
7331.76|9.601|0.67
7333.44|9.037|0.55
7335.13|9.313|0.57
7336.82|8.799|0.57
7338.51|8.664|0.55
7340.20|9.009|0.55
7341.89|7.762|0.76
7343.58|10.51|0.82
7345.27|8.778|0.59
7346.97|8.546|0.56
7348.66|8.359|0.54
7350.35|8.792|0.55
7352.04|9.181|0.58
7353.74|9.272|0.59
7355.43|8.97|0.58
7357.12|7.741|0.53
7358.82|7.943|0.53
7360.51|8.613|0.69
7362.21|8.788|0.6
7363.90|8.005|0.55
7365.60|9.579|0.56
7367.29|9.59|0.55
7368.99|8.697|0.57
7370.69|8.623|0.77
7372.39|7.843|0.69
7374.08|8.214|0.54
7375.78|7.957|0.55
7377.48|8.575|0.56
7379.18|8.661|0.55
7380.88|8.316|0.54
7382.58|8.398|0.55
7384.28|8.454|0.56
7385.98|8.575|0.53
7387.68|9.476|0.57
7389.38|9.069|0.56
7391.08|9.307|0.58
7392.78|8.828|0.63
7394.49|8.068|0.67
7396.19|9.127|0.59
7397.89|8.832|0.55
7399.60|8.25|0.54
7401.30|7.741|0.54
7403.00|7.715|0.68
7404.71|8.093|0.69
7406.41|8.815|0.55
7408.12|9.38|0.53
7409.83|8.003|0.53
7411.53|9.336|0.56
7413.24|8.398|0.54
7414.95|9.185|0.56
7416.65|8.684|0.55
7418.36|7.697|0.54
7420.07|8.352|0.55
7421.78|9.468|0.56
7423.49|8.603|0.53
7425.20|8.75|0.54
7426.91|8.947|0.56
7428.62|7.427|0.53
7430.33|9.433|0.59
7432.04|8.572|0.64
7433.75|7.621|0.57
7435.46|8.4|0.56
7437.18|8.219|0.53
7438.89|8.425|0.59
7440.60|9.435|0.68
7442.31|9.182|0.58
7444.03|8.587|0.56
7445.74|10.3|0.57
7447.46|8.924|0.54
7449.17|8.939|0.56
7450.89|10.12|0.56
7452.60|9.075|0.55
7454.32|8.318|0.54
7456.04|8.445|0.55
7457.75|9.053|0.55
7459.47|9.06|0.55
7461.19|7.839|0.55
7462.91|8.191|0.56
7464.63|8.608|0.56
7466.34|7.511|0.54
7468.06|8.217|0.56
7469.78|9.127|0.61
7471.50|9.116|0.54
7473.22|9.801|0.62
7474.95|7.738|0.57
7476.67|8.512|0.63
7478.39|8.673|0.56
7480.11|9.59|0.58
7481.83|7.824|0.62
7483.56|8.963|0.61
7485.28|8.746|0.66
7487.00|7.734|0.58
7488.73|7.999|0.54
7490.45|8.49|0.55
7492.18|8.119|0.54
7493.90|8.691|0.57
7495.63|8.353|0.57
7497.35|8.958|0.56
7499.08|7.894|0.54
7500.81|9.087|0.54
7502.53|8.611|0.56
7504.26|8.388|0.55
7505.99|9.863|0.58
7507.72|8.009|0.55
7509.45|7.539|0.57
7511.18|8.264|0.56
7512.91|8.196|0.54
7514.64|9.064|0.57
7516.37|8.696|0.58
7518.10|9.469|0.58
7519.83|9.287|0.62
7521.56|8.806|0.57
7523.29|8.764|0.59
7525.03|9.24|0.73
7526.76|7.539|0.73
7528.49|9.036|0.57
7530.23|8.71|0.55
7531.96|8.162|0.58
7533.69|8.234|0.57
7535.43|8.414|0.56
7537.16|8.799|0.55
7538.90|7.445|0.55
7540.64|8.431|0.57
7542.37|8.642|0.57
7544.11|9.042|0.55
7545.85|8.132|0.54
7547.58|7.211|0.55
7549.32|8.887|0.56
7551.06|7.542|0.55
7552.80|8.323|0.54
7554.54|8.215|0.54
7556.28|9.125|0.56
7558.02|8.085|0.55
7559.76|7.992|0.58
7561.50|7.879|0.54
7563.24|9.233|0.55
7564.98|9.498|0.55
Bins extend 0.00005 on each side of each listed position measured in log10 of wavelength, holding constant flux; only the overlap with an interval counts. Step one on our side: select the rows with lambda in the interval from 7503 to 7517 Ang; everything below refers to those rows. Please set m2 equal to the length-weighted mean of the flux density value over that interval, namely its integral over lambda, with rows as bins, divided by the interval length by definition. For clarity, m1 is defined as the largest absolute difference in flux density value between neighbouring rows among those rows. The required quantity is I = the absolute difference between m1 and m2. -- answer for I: 6.6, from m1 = 1.9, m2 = 8.5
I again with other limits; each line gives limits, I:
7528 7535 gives 7.9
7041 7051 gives 6.6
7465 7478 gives 6.5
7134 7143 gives 7.8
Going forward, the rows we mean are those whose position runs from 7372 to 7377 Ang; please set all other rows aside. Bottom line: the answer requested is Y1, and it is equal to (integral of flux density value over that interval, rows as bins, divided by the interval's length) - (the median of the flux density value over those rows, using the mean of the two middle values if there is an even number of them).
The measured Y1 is 0.11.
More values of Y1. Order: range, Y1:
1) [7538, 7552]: -0.12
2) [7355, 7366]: -0.15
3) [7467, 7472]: -0.37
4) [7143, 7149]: -0.02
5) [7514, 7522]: 0.02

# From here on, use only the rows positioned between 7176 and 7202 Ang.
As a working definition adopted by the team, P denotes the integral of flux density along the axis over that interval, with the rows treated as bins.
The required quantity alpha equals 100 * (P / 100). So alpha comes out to 417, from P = 417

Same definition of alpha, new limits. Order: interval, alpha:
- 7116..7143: 244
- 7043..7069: 233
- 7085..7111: 239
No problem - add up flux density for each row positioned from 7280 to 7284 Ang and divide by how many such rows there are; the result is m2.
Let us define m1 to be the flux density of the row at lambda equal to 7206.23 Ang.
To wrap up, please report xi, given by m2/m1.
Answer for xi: 0.99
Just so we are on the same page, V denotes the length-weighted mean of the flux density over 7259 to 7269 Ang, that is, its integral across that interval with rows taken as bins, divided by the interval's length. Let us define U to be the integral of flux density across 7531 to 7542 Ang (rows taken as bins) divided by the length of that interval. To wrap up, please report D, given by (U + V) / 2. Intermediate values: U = 8.3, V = 8.75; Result 8.5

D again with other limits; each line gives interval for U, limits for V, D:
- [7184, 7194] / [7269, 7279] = 9.2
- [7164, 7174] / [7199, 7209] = 9.3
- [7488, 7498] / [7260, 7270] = 8.6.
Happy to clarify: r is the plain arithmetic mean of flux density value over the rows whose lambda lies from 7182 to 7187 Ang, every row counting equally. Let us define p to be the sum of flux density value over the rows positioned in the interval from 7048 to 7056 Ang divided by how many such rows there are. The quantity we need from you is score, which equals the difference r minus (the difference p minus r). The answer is 24.8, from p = 8.56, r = 16.7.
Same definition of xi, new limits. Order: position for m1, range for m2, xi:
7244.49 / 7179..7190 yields 2.12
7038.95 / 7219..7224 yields 0.17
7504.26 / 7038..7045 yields 3.92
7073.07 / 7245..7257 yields 0.91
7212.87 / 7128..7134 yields 1.06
